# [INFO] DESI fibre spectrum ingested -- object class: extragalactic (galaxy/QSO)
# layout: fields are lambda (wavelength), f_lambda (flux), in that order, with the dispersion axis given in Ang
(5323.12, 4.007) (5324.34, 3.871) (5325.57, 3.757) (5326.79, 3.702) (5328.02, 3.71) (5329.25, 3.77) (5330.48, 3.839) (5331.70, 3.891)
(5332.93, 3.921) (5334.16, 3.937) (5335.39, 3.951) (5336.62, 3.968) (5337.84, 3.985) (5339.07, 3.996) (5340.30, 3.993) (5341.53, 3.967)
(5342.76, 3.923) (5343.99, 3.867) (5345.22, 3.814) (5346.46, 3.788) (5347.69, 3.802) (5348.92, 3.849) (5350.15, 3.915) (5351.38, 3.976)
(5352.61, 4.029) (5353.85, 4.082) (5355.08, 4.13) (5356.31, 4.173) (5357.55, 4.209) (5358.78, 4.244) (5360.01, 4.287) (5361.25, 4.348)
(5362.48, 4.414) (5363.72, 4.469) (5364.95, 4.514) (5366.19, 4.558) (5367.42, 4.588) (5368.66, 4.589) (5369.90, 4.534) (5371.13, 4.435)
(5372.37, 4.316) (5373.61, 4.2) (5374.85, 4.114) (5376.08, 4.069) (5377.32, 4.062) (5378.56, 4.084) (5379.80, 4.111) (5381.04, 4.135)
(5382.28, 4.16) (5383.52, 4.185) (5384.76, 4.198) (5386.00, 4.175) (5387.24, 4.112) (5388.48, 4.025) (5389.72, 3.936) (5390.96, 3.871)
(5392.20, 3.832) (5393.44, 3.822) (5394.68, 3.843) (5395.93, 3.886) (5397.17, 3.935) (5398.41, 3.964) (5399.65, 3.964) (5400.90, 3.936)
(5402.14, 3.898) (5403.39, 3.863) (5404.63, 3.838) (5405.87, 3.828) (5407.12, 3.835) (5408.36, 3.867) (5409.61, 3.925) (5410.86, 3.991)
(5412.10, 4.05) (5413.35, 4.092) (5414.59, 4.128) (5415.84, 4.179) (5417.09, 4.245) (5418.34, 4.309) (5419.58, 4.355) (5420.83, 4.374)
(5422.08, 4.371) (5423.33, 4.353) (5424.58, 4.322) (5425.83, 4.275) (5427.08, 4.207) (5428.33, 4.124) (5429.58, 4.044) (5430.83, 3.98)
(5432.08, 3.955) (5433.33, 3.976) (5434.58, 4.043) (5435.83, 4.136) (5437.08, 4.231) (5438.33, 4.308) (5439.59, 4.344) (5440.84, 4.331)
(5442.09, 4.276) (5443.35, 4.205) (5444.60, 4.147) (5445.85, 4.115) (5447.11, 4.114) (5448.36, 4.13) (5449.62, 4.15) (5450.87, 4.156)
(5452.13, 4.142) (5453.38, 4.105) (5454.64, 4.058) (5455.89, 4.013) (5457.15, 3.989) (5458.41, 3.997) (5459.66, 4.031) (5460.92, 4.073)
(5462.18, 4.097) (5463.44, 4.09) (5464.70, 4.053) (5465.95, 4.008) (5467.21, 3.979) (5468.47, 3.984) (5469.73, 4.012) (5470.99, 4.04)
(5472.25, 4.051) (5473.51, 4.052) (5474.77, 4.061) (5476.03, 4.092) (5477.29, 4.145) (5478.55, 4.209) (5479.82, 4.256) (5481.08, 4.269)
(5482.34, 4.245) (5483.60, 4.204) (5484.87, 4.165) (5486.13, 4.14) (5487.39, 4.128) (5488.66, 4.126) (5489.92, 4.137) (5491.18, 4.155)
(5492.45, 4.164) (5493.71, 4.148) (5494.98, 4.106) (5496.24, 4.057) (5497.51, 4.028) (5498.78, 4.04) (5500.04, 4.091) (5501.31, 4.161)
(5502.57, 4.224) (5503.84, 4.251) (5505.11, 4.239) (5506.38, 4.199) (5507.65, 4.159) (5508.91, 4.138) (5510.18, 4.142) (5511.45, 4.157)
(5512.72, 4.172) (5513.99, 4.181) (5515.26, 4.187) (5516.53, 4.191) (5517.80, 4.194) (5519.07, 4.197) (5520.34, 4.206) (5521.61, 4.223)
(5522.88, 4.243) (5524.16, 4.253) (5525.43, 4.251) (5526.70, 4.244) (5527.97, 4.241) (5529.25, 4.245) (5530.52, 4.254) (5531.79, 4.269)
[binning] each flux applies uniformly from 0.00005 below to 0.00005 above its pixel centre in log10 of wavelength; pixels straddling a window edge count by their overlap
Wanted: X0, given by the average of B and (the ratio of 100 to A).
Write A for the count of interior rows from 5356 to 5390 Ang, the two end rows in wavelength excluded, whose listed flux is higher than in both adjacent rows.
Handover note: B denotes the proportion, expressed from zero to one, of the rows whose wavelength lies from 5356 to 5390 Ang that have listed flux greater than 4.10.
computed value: 25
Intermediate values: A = 2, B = 0.82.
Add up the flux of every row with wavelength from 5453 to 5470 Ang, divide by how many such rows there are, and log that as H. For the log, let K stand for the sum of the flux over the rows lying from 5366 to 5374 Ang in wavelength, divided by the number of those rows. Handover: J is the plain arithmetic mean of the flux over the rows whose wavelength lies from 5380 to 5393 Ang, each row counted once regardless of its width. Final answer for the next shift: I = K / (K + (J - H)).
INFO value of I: 0.99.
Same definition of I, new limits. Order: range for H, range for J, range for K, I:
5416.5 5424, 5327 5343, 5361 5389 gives 1.11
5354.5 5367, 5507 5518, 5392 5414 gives 1.04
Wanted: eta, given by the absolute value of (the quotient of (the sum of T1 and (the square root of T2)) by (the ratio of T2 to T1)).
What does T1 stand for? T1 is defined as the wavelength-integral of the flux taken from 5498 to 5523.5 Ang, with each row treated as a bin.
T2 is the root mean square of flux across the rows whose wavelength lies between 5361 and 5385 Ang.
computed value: 2688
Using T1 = 107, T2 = 4.31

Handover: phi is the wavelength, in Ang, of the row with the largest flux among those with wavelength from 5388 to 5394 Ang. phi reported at 5388.48 Ang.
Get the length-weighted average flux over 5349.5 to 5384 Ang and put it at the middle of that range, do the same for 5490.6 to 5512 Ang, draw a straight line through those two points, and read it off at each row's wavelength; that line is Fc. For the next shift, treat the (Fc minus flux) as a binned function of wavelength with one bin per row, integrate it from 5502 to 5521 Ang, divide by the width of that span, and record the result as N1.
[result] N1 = -0.05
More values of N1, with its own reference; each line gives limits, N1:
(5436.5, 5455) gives 0.00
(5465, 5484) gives 0.06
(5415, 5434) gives 0.00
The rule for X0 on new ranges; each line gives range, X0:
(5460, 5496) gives 17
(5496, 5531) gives 25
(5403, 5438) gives 50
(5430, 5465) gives 17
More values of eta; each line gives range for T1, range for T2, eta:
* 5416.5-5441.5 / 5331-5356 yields 2871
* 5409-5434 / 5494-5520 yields 2657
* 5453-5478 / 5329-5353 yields 2669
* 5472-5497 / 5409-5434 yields 2630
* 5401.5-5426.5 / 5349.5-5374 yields 2496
